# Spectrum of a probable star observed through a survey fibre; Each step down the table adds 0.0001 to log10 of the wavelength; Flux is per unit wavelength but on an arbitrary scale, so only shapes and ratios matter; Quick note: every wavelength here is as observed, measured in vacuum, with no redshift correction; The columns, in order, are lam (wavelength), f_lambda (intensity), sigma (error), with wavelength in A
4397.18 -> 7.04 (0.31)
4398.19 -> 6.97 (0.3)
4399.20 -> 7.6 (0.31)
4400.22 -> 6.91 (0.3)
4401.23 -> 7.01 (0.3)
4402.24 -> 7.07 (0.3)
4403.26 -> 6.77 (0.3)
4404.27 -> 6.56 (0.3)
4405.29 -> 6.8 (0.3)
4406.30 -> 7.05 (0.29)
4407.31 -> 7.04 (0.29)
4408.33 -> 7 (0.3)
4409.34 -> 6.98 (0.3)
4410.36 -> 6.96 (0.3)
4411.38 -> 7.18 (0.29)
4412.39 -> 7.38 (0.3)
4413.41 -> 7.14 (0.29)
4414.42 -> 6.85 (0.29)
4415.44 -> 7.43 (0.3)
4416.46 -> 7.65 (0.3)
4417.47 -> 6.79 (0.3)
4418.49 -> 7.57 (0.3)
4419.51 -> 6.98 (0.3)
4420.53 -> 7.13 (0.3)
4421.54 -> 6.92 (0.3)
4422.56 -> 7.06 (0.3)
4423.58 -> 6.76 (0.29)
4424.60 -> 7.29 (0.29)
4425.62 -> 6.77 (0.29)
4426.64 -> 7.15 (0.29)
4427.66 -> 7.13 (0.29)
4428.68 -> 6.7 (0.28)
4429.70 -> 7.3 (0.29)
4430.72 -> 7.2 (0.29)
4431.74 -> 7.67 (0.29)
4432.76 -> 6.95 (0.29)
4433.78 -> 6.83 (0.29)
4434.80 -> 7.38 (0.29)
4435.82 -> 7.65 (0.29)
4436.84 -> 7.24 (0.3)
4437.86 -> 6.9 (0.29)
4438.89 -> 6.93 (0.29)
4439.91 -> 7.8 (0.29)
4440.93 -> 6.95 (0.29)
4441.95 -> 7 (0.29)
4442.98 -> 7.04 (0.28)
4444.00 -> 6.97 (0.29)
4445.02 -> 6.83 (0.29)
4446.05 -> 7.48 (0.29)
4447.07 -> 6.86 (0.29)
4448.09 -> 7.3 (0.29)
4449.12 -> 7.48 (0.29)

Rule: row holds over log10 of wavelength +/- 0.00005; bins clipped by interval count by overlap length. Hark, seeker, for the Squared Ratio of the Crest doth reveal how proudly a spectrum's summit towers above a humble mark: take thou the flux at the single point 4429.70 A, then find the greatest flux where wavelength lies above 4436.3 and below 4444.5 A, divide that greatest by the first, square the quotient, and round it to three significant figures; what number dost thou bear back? 1.14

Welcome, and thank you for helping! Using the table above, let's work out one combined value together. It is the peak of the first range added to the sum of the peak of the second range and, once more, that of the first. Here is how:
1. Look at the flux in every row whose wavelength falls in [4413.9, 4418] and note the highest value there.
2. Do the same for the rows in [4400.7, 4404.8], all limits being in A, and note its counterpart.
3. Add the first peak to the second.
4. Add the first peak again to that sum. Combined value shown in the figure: 22.37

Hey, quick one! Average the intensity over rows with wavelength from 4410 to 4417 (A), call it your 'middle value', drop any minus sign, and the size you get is 7.23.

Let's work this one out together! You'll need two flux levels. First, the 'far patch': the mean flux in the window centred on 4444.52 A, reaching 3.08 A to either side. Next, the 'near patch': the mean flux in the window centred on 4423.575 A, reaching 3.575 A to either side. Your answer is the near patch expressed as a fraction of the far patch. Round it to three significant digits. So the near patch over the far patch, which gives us 0.997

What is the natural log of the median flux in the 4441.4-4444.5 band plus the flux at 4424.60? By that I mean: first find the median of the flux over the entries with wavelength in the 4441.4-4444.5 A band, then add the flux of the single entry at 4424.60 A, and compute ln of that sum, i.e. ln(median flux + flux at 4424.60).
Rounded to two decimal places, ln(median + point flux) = 2.66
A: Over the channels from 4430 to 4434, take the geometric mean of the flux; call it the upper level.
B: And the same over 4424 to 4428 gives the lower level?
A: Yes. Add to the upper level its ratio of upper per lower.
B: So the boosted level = 8.17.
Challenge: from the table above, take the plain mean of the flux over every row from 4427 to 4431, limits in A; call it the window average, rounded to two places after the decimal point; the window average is 7.08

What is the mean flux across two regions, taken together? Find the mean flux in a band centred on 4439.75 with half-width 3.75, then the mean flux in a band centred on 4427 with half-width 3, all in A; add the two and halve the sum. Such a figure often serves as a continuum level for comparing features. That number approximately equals 7.09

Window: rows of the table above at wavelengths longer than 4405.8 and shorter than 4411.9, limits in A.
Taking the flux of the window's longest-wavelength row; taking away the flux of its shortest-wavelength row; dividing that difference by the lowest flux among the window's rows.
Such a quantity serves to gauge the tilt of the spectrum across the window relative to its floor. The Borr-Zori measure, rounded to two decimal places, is 0.02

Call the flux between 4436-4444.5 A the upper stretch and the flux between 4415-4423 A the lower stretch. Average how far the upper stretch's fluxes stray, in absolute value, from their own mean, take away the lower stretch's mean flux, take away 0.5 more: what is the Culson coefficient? -7.48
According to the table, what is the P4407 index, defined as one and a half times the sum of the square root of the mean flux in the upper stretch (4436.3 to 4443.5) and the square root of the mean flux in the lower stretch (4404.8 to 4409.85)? 7.96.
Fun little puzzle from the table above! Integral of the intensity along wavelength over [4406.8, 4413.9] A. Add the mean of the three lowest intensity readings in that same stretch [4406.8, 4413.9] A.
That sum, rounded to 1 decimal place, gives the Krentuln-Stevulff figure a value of 57.4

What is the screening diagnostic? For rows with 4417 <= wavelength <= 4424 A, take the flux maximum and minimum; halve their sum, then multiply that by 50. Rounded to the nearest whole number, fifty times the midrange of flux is 358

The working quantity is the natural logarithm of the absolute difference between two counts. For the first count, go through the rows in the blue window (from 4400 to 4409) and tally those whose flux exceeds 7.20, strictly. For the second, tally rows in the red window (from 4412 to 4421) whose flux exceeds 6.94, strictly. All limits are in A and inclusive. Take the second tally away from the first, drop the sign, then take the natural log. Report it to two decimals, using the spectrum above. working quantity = 1.95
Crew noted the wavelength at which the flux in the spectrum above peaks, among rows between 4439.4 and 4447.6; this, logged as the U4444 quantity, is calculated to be 4439.91 A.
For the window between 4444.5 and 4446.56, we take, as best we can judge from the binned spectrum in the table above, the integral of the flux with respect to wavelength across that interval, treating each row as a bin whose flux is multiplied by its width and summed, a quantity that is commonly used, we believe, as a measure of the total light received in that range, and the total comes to 15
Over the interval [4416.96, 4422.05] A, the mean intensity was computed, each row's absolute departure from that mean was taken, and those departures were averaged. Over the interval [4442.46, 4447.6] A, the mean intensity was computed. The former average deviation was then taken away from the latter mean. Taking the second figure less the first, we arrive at 6.82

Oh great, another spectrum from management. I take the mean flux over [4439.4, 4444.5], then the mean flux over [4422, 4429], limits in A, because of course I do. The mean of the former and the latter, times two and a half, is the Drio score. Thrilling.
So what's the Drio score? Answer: 17.7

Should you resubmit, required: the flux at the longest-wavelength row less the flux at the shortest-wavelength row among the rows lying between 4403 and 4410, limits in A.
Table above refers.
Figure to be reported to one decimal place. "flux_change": 0.2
